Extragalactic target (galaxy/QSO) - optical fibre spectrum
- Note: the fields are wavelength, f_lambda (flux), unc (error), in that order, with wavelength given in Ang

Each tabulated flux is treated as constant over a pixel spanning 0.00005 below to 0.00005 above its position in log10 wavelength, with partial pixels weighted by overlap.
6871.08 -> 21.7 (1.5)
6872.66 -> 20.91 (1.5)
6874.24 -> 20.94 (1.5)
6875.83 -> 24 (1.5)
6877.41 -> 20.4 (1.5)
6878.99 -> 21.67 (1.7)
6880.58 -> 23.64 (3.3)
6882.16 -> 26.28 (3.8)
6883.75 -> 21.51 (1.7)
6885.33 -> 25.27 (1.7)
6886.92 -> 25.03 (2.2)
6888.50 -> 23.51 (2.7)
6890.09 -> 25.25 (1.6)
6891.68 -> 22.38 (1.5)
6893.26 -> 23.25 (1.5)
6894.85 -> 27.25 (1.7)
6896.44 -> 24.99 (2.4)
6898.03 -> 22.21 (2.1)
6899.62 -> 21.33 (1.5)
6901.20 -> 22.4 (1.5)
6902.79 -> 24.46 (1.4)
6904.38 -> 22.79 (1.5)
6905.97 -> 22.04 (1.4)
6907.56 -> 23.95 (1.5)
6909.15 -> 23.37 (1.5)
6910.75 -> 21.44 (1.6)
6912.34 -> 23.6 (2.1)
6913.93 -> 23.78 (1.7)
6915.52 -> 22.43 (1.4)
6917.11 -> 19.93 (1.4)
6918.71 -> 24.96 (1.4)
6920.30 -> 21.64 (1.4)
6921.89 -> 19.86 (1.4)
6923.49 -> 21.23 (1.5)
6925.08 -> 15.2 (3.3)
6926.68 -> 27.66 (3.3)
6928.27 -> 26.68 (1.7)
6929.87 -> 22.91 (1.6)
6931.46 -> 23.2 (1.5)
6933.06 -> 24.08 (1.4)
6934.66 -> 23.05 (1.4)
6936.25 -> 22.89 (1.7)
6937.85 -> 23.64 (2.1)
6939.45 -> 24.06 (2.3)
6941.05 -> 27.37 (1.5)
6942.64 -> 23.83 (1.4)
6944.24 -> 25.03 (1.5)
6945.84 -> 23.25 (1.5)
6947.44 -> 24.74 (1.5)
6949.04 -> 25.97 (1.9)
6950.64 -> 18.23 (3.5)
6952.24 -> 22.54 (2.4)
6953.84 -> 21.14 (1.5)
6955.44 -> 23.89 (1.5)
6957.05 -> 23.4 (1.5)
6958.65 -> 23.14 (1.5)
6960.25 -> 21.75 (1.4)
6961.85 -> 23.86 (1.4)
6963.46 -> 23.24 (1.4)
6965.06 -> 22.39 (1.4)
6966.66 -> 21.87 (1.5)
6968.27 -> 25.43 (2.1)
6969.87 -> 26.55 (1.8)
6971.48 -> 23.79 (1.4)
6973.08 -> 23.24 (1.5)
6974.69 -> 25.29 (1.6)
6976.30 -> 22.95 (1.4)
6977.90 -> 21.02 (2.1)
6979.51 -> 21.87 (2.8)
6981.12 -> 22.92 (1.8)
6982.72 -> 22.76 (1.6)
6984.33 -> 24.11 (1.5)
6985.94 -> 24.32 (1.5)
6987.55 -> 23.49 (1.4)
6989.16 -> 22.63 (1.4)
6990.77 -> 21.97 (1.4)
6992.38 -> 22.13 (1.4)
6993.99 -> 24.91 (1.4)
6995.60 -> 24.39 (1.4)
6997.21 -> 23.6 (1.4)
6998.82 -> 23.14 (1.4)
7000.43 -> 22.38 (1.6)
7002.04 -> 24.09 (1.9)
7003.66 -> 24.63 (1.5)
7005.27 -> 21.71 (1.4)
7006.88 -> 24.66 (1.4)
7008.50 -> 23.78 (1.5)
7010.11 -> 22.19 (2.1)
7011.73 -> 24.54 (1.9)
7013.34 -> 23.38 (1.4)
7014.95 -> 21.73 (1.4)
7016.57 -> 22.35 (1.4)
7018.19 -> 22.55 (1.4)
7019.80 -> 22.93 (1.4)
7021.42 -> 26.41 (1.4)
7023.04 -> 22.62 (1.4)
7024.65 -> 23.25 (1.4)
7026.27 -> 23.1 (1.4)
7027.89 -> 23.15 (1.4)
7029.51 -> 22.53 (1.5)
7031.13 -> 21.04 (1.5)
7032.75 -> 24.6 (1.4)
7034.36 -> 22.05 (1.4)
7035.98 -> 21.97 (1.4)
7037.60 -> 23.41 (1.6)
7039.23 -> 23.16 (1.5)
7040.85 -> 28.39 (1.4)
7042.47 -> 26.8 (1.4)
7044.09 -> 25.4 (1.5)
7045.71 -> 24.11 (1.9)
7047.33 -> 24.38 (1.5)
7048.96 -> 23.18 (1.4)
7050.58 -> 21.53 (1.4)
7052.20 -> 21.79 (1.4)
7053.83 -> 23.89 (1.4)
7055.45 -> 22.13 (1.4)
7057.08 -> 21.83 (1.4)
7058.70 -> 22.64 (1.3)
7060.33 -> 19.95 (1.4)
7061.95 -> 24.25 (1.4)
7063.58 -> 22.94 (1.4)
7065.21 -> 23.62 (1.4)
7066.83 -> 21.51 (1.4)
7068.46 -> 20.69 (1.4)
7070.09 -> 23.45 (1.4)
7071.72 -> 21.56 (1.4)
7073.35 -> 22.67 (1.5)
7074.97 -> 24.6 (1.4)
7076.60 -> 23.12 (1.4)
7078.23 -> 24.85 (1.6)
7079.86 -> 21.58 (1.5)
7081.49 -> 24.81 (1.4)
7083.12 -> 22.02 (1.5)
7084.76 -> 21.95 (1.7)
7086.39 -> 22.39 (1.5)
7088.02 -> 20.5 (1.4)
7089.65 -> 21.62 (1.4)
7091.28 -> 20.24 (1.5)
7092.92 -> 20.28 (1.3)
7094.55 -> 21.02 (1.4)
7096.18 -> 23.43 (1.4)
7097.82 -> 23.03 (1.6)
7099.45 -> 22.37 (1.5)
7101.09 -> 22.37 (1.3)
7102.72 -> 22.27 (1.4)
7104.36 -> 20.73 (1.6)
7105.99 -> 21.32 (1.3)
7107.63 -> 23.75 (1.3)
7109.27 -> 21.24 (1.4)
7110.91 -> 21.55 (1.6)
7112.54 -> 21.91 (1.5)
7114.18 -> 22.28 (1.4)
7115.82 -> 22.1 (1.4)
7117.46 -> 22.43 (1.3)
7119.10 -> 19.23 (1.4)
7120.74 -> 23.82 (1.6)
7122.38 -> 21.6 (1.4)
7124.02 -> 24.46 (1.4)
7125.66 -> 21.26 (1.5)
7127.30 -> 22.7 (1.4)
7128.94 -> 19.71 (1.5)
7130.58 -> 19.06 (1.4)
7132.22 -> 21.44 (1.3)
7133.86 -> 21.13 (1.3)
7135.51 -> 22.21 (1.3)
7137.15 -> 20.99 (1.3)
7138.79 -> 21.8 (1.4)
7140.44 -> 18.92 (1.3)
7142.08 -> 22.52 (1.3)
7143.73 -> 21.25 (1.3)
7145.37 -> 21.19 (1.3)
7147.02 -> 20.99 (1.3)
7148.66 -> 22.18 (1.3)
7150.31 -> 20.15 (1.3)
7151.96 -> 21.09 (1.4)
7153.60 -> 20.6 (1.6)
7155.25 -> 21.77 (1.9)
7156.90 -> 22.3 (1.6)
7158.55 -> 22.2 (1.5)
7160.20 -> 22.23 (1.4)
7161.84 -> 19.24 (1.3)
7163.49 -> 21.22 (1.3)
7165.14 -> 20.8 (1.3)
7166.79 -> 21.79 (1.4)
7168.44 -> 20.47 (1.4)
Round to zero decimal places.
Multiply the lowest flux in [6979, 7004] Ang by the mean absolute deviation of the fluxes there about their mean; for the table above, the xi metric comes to 19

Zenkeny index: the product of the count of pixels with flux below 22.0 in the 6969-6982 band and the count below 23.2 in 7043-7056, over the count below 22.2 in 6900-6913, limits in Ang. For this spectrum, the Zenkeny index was 4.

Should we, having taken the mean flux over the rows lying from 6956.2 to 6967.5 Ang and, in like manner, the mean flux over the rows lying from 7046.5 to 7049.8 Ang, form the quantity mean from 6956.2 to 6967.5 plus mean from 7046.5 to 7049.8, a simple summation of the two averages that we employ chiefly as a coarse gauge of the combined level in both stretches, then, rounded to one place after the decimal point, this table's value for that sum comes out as 46.6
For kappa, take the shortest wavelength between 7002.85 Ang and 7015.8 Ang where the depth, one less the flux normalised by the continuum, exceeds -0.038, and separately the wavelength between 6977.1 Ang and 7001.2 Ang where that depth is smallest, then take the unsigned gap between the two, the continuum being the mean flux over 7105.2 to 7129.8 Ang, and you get 11.3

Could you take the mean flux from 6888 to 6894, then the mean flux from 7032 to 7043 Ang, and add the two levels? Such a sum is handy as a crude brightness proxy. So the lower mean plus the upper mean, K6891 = 47.9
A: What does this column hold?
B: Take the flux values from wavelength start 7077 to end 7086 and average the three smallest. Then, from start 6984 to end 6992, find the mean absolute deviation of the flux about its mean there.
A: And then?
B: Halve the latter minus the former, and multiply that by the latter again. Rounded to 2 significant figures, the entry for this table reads -8.5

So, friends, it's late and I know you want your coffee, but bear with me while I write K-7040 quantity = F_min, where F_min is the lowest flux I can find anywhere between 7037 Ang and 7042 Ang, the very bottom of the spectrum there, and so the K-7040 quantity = 23.16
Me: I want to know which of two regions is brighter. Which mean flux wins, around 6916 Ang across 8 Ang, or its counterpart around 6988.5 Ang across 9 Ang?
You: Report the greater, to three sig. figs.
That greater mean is 23.1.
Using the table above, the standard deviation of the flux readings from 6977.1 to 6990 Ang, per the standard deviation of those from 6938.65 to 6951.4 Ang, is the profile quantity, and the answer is 0.41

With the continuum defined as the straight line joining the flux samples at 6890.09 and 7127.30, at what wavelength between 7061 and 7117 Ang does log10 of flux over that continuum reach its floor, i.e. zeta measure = 7091.28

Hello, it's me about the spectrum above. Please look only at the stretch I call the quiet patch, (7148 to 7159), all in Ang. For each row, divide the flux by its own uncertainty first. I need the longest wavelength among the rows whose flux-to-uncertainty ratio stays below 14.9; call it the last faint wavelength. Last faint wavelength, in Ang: 7158.55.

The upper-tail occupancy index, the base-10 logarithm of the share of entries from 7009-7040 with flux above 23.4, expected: -0.68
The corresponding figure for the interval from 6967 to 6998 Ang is -0.28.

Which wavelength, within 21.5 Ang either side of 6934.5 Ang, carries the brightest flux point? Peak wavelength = 6926.68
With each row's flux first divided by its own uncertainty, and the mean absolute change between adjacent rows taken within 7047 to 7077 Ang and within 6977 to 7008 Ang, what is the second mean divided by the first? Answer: 1.1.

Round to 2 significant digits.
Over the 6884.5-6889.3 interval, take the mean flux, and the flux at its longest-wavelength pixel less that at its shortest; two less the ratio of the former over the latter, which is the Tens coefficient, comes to 16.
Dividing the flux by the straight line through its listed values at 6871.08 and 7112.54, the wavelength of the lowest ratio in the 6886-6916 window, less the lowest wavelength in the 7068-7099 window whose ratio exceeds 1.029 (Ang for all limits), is -170.5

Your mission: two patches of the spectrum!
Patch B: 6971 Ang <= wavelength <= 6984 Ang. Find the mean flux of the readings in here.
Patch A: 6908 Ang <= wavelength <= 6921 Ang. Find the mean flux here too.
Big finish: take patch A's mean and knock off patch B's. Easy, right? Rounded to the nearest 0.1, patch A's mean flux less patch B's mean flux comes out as -0.3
